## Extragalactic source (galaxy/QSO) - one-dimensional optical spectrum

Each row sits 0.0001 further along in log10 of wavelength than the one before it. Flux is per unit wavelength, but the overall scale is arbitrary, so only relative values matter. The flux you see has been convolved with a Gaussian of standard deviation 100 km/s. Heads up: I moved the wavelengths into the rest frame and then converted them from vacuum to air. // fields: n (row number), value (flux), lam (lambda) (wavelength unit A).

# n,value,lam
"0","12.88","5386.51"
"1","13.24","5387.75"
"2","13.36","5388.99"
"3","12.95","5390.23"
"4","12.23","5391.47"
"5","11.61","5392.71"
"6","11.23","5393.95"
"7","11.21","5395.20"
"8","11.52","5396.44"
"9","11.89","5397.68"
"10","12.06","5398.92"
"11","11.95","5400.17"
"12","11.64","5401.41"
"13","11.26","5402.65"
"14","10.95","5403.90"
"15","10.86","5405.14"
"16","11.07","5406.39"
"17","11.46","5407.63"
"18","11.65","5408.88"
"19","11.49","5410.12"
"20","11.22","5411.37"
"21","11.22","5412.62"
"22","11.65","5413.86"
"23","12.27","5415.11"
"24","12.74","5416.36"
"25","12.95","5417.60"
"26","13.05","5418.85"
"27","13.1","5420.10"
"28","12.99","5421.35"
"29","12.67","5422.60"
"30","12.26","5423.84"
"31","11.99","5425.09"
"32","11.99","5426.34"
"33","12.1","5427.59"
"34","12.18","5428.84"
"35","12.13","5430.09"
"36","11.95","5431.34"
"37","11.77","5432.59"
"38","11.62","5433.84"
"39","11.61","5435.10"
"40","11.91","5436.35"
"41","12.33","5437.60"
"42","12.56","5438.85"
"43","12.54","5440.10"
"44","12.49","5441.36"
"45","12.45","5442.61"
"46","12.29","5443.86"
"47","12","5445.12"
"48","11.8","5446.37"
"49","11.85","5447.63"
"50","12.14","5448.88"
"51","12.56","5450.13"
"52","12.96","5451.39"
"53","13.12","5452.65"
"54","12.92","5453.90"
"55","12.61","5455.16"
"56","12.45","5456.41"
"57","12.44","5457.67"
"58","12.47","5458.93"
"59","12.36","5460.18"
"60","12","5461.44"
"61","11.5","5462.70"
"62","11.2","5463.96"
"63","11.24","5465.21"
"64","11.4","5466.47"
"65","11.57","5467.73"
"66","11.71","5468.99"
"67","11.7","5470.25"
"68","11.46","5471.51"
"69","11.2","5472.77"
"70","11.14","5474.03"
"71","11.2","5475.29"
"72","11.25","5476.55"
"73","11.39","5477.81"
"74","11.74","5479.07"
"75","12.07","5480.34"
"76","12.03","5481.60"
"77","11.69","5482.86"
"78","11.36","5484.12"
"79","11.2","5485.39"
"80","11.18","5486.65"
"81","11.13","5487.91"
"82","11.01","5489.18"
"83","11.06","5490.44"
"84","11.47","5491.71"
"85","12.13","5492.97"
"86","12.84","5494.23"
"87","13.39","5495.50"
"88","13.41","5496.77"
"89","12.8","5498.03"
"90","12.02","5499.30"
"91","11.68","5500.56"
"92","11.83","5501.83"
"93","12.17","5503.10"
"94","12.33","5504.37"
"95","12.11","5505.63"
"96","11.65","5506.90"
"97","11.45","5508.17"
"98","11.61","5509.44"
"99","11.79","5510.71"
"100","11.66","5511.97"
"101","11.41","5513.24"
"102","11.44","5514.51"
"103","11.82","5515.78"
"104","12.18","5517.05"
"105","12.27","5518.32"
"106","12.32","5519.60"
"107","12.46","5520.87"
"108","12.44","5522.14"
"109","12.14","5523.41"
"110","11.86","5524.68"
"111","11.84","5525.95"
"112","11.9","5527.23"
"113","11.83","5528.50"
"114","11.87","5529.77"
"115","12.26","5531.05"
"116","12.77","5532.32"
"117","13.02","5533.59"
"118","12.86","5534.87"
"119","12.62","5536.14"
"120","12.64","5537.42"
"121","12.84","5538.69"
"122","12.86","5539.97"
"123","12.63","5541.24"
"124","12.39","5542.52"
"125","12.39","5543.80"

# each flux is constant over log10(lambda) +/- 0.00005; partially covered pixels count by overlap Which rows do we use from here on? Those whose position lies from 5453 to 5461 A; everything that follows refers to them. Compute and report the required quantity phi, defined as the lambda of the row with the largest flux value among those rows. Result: 5453.90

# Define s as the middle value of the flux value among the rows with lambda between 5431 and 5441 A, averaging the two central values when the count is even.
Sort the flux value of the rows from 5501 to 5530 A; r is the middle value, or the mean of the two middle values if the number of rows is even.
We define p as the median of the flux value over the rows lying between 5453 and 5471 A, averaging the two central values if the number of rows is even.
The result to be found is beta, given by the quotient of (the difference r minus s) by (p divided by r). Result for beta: -0.1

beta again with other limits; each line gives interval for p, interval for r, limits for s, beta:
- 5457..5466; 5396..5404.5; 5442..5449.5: -0.4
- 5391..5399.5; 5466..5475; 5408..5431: -0.7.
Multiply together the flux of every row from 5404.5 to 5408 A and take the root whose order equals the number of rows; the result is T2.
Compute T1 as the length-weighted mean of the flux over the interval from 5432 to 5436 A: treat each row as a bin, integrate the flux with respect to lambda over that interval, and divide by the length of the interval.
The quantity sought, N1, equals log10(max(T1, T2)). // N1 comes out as 1.07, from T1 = 11.7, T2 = 11.1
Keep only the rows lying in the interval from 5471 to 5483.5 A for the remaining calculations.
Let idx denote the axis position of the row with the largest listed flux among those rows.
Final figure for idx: 5480.34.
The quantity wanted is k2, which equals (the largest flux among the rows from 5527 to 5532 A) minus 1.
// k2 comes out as 11.3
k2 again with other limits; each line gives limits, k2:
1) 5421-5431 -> 12.0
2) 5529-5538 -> 12.0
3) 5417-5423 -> 12.1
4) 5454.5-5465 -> 11.6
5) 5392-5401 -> 11.1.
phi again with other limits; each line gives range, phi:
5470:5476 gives 5470.25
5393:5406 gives 5398.92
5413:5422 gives 5420.10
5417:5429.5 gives 5420.10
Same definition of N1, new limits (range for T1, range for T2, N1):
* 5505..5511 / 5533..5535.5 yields 1.11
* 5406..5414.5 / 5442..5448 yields 1.08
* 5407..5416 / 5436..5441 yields 1.09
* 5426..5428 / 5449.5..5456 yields 1.11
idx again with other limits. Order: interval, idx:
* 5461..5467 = 5461.44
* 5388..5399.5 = 5388.99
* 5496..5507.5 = 5496.77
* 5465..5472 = 5468.99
